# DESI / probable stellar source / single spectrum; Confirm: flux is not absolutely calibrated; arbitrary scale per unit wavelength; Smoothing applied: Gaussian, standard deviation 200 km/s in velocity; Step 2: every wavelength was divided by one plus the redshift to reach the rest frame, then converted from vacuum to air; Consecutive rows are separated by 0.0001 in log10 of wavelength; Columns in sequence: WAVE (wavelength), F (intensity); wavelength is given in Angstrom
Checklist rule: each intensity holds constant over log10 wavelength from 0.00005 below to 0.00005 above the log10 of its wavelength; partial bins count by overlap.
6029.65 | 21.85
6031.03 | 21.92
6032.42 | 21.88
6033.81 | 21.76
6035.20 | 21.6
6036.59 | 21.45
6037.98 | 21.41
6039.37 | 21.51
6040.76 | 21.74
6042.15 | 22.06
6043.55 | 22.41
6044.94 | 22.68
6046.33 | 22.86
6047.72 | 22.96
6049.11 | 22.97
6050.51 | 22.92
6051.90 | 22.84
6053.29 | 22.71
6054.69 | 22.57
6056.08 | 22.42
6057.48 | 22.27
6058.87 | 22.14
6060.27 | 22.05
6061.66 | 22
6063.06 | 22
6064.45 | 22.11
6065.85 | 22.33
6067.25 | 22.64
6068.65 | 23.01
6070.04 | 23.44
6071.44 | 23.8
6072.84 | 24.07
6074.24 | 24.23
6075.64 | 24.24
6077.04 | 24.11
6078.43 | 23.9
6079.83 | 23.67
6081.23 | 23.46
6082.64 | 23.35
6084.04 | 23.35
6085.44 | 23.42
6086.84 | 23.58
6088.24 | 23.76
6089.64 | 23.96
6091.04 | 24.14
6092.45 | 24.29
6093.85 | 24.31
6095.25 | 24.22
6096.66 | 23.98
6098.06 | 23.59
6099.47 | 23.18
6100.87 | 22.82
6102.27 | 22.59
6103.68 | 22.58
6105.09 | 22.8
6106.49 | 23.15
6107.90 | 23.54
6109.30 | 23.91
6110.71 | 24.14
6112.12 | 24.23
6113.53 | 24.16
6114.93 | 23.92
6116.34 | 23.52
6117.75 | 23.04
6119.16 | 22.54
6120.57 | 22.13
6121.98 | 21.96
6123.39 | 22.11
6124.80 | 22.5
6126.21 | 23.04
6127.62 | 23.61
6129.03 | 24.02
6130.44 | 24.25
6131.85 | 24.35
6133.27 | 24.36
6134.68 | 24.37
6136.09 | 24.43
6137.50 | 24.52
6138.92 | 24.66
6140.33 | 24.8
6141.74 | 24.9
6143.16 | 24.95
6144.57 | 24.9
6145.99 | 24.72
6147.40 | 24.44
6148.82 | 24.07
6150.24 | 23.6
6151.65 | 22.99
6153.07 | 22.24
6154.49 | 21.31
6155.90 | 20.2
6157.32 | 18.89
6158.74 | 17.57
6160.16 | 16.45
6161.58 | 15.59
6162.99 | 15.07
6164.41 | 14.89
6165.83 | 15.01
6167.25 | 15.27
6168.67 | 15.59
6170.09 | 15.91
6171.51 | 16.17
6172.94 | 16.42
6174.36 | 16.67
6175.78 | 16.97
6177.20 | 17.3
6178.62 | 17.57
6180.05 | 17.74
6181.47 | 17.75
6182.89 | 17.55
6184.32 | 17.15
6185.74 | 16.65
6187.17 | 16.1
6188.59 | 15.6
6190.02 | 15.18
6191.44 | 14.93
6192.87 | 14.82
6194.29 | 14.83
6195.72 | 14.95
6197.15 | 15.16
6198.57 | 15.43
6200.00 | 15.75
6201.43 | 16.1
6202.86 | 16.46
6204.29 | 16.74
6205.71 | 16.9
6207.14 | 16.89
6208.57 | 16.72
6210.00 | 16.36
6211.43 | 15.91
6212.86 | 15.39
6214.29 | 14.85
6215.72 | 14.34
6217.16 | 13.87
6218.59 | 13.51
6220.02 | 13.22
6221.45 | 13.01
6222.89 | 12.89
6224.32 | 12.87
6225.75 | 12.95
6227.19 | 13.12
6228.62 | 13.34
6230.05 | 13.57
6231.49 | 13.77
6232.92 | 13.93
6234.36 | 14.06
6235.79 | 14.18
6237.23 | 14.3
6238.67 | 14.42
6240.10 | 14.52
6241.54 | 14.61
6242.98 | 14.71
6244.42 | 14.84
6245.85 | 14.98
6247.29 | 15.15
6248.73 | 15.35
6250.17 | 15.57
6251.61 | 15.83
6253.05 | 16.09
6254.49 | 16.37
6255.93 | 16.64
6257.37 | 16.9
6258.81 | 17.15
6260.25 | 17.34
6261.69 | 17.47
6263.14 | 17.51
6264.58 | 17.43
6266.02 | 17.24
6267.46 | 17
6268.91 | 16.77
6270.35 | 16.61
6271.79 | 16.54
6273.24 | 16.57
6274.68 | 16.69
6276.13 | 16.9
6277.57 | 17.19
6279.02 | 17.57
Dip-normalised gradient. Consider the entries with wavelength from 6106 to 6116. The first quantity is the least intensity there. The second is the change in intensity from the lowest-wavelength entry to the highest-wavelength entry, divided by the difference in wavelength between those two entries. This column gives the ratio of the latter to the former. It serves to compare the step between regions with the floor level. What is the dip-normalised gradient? 0.0039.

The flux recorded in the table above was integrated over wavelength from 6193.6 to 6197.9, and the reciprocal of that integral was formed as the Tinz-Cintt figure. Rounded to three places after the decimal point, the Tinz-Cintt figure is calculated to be 0.016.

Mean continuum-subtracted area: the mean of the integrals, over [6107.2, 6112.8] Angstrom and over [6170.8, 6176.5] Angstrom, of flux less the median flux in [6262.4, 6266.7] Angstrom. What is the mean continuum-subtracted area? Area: 16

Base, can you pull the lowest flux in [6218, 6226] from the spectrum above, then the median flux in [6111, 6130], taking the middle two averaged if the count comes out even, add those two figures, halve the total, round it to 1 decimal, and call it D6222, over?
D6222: 18.0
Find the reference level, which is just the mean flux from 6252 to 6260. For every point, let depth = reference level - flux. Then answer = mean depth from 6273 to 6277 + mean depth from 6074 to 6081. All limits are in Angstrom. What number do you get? -7.5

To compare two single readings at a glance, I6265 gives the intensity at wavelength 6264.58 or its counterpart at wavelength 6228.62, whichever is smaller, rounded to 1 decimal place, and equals 13.3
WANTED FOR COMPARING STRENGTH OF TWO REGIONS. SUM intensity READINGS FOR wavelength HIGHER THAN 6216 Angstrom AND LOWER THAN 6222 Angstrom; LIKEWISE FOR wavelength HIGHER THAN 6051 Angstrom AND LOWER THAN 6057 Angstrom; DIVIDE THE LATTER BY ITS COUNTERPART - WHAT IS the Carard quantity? 1.69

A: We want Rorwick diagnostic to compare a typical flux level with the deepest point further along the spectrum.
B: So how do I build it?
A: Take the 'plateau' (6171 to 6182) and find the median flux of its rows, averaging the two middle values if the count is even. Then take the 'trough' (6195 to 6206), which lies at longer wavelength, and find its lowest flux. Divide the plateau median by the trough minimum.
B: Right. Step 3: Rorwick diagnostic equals 1.1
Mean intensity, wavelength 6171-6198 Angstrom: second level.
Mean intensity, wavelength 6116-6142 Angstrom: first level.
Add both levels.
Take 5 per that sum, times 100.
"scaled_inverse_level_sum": 12.5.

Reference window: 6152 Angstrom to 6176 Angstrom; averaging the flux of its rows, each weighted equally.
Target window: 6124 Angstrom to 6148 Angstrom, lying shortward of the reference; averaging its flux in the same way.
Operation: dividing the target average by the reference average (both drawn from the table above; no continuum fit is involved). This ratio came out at 1.42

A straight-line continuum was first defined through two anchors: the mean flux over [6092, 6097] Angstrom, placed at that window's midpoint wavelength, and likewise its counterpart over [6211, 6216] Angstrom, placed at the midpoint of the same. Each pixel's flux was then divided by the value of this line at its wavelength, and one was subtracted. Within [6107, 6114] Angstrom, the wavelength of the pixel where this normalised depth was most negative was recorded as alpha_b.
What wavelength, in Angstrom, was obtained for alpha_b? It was 6107.90 Angstrom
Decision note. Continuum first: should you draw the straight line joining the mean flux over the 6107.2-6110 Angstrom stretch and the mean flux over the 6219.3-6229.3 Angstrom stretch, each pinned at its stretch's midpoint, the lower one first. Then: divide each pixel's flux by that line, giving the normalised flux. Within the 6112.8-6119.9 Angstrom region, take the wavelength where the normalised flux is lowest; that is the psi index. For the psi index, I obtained 6119.16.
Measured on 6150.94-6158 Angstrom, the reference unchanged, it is 6157.32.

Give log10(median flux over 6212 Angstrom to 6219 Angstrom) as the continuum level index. 1.16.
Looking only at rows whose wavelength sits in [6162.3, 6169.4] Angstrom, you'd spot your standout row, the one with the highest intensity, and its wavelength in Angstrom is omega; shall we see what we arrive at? 6168.67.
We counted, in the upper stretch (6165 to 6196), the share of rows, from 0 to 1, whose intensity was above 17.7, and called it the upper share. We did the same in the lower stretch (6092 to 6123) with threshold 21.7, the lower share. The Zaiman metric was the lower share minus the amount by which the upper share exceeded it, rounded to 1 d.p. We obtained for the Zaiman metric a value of 1.9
